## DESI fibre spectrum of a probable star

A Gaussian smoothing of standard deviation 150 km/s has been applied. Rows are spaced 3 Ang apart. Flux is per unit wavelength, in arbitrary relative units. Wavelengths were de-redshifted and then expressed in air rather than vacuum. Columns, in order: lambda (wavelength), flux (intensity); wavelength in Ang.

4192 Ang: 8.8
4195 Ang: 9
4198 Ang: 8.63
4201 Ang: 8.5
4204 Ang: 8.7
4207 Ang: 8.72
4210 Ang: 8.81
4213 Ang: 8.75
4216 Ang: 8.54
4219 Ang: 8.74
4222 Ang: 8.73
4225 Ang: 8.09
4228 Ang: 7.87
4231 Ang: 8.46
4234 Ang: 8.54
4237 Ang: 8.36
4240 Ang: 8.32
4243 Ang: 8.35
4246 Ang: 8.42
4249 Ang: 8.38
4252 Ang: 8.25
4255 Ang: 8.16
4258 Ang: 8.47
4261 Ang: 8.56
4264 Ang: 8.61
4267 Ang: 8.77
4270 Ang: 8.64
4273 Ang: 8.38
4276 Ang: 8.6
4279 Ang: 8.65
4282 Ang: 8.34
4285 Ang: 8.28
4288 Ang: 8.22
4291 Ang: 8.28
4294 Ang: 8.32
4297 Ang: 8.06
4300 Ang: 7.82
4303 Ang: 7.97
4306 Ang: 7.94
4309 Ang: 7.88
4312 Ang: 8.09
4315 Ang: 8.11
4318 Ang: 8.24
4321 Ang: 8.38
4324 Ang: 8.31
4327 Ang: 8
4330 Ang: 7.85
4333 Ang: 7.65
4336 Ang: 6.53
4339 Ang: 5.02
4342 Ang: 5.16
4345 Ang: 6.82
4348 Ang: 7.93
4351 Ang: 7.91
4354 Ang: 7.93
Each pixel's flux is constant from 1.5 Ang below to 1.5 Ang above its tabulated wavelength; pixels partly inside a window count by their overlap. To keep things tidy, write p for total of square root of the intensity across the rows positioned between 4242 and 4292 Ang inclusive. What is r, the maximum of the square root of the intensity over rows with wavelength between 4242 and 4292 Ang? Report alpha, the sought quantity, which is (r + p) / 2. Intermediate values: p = 49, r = 2.96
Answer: 26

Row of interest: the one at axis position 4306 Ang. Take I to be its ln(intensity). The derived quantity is 2.07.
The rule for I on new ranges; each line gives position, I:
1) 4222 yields 2.17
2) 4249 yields 2.13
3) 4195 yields 2.20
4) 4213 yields 2.17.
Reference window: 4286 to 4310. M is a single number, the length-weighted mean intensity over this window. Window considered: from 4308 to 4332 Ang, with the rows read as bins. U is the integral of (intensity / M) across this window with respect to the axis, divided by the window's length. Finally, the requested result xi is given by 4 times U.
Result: 4.02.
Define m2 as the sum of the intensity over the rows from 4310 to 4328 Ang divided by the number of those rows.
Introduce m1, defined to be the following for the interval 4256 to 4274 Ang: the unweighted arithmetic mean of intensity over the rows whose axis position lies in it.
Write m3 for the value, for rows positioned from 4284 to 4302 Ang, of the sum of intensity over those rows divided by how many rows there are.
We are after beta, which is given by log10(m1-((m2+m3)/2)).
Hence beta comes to -0.40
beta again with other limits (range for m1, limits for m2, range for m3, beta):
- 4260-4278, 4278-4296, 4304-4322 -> -0.44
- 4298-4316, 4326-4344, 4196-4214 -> -0.56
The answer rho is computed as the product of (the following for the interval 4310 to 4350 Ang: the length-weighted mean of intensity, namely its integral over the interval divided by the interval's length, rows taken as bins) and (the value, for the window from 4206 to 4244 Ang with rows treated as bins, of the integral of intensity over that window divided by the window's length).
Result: 62.8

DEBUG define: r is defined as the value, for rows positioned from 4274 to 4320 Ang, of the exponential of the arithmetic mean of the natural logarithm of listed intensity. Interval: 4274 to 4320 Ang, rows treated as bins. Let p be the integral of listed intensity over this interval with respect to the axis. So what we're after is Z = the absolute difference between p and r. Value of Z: 369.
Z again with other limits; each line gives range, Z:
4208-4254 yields 380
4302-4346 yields 321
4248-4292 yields 363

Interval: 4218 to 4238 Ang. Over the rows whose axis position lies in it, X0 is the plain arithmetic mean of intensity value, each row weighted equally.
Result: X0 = 8.40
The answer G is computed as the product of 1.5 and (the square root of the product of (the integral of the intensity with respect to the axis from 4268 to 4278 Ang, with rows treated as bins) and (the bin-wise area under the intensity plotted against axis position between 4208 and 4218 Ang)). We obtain 129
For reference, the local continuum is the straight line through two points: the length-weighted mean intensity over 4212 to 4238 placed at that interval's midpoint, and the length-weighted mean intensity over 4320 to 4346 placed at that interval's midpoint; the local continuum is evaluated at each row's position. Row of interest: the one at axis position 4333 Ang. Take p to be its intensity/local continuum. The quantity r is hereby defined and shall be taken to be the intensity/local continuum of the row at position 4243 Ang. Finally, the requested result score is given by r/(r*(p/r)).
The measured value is 0.94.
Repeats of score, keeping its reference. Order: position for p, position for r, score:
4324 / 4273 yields 0.92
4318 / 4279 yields 0.98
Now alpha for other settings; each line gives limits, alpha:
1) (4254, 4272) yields 10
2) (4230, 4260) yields 16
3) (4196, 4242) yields 23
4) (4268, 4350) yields 39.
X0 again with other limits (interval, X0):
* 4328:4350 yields 6.71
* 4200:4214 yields 8.70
